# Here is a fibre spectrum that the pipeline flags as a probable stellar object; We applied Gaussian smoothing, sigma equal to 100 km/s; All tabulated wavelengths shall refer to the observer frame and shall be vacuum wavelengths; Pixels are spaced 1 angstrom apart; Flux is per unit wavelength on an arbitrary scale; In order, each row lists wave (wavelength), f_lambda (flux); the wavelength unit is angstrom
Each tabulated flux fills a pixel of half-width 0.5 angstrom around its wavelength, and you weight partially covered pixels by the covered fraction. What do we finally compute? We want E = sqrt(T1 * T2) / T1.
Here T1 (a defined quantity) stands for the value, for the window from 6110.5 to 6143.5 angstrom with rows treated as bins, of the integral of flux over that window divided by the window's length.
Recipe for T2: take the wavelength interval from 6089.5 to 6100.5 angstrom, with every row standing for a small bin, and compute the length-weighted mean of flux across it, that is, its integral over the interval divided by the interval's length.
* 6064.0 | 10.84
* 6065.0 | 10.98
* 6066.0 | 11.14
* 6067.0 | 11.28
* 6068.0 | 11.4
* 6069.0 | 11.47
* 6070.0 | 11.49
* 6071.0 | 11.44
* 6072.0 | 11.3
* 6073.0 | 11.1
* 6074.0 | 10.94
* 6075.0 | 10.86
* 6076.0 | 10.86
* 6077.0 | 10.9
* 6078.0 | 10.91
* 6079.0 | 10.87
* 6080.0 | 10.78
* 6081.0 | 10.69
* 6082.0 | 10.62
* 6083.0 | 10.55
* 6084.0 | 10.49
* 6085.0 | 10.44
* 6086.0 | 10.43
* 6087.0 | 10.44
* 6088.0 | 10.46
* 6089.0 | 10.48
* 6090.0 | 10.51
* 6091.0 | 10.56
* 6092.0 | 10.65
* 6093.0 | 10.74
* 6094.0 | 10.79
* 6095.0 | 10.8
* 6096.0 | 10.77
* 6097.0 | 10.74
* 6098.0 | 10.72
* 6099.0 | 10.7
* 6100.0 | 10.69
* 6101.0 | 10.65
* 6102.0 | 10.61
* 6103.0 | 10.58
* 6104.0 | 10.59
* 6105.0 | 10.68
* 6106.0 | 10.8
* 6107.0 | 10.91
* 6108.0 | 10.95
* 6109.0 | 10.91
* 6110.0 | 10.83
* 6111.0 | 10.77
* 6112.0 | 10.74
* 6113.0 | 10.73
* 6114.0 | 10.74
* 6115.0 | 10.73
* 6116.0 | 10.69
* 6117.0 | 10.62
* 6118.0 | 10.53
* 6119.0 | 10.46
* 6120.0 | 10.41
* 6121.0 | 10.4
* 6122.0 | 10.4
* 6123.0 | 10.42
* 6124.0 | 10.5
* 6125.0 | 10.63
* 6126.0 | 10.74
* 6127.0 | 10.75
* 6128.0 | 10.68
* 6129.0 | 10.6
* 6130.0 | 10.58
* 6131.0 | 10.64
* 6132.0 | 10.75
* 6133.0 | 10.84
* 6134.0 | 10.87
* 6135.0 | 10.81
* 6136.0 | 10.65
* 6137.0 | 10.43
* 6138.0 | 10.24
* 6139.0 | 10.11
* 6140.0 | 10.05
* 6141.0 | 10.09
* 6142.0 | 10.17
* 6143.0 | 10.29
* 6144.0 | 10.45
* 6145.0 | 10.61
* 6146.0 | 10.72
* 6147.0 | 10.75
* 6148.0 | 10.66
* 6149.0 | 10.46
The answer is 1.01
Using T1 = 10.5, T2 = 10.7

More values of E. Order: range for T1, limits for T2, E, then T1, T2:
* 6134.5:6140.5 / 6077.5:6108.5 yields 1.01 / 10.4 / 10.7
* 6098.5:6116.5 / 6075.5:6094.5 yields 1.00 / 10.7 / 10.6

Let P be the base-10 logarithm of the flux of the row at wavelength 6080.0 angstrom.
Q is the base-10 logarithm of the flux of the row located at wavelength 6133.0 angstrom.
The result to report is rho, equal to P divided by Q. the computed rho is 1.00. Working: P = 1.03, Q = 1.04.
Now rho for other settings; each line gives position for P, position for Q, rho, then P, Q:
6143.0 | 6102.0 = 0.99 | 1.01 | 1.03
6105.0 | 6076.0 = 0.99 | 1.03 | 1.04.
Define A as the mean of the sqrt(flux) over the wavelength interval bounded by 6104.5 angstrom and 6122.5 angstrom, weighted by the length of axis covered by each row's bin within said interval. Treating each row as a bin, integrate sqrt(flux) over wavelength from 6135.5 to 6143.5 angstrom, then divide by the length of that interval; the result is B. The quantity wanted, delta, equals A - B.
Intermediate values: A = 3.27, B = 3.20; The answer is 0.066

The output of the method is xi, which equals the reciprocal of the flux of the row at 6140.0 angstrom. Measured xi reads 0.100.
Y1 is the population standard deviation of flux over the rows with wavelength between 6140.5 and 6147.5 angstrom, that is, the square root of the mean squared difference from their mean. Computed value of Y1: 0.25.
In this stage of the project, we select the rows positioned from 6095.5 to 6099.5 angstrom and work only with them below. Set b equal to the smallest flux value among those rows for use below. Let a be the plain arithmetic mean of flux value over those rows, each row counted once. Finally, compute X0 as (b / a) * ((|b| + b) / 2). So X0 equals 10.7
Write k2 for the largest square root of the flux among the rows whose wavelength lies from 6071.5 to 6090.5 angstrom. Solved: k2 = 3.36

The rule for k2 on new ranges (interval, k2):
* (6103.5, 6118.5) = 3.31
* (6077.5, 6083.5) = 3.30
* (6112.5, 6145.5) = 3.30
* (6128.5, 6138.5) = 3.30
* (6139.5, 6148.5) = 3.28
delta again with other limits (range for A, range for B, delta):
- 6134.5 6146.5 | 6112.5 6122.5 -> -0.029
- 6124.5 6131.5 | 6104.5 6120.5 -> -0.009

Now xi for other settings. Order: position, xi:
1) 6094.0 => 0.093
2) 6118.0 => 0.095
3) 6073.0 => 0.090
